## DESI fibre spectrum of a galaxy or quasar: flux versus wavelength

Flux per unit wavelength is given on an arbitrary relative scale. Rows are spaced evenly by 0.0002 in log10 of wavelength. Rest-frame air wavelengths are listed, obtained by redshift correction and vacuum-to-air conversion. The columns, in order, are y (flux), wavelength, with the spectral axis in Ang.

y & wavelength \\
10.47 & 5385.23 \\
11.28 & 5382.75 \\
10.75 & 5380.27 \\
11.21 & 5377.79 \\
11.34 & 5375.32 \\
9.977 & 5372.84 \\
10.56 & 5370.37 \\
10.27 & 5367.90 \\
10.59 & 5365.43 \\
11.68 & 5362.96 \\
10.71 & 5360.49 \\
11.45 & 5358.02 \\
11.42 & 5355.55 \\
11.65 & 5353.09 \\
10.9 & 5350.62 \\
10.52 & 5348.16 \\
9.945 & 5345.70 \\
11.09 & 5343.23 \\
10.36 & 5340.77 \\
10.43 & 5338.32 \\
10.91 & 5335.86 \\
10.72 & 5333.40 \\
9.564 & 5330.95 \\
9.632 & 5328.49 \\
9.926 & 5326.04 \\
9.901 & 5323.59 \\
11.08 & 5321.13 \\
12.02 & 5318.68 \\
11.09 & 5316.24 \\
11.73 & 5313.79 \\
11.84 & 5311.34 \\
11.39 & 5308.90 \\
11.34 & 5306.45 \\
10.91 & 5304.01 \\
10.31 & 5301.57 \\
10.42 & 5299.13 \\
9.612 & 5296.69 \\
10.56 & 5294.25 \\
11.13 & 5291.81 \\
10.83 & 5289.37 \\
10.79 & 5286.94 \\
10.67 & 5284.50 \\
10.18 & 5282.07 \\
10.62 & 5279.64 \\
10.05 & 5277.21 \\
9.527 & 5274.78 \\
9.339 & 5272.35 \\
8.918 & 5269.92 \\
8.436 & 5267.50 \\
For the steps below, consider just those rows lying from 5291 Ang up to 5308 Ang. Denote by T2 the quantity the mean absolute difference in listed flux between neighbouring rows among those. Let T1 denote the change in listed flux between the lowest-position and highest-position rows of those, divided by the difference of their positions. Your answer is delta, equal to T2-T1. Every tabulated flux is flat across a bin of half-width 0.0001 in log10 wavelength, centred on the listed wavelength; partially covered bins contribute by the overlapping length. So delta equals 0.6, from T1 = 0.01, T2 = 0.58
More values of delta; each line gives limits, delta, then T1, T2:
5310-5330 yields 0.7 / -0.13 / 0.59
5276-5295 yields 0.3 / 0.03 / 0.36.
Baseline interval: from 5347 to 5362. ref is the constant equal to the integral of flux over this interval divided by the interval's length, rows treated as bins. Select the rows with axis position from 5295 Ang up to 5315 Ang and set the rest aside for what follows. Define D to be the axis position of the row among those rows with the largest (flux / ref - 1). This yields 5311.34 Ang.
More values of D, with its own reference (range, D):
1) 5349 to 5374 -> 5362.96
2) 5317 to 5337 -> 5318.68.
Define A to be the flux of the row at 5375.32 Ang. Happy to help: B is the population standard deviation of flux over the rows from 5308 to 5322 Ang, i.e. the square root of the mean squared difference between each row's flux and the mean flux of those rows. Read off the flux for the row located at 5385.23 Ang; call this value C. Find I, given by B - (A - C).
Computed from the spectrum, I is -0.5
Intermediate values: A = 11.34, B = 0.36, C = 10.47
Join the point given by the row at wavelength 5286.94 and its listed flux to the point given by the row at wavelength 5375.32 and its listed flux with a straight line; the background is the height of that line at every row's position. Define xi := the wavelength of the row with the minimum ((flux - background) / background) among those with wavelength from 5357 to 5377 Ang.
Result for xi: 5372.84 Ang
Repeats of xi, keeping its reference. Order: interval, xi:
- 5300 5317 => 5301.57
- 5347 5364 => 5348.16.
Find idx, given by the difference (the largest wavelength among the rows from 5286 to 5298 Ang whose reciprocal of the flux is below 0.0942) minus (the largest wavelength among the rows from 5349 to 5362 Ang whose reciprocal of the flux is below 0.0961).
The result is -68.7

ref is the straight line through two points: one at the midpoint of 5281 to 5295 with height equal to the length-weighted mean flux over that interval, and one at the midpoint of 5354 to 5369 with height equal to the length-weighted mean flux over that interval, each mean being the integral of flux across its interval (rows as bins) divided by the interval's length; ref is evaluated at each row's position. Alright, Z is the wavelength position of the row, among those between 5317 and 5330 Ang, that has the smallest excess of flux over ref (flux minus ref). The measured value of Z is 5328.49 Ang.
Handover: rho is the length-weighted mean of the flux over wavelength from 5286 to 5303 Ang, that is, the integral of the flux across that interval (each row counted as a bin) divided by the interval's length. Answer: 10.5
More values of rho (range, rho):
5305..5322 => 11.5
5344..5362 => 11.0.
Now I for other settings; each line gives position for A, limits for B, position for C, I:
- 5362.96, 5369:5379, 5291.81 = 0.0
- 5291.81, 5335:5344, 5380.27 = -0.1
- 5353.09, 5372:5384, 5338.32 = -0.7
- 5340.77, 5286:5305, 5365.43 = 0.7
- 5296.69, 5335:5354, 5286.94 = 1.7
